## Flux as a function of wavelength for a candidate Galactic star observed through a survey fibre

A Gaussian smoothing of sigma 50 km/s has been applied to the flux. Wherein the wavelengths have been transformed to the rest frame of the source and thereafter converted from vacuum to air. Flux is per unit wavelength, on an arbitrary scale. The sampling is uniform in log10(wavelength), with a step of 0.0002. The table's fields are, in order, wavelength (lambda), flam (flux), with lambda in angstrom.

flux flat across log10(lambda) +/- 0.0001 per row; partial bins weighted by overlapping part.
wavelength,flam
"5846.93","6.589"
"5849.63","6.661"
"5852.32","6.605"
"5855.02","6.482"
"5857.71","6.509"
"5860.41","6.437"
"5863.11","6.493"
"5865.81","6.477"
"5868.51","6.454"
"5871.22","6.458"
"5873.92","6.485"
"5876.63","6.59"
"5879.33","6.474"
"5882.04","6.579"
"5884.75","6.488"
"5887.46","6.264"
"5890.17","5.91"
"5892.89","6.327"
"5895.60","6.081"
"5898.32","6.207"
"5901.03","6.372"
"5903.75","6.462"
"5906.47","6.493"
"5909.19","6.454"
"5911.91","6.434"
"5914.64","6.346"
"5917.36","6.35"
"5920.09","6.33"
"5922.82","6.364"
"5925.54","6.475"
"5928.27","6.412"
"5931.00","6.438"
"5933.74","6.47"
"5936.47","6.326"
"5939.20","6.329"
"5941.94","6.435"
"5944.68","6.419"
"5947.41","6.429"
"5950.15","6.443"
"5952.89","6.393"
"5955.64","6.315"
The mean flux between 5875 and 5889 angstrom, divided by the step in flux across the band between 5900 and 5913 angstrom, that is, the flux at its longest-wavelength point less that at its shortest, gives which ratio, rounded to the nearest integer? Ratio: 104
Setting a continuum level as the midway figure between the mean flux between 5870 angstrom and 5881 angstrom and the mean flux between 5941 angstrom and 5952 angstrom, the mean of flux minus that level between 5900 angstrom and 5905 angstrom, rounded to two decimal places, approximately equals -0.05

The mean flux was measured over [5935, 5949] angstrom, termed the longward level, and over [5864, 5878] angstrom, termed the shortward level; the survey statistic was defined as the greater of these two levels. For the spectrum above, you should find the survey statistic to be 6.49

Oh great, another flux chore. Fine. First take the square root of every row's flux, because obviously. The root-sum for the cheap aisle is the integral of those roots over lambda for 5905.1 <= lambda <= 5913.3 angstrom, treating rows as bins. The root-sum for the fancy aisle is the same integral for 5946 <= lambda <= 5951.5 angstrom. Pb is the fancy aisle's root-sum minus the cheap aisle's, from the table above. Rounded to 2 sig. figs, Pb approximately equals -6.9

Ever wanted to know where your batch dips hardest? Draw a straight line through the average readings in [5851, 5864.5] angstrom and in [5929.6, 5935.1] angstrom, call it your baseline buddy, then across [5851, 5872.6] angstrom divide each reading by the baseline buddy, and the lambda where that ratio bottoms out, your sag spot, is 5860.41 angstrom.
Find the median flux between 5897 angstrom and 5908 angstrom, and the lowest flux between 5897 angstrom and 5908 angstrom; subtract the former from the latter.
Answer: -0.21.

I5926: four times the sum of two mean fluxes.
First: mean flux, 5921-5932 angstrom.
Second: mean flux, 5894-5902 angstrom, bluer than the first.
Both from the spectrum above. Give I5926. 50.6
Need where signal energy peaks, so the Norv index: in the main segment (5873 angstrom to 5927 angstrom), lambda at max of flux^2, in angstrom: 5876.63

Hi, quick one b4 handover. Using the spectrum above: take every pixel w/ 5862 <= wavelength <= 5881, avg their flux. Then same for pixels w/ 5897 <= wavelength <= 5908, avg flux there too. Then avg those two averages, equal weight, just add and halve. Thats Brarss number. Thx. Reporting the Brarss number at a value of 6.44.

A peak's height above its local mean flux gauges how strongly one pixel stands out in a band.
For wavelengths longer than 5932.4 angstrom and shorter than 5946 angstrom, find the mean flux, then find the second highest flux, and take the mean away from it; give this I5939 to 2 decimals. 0.04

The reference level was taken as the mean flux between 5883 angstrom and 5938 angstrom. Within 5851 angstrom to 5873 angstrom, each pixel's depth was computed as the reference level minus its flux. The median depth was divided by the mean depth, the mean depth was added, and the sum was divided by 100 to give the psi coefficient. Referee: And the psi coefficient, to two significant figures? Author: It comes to 0.0079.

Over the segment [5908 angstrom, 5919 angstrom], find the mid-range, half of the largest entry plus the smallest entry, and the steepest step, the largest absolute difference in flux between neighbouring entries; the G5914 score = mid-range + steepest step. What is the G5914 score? 6.49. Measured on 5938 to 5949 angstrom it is 6.49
